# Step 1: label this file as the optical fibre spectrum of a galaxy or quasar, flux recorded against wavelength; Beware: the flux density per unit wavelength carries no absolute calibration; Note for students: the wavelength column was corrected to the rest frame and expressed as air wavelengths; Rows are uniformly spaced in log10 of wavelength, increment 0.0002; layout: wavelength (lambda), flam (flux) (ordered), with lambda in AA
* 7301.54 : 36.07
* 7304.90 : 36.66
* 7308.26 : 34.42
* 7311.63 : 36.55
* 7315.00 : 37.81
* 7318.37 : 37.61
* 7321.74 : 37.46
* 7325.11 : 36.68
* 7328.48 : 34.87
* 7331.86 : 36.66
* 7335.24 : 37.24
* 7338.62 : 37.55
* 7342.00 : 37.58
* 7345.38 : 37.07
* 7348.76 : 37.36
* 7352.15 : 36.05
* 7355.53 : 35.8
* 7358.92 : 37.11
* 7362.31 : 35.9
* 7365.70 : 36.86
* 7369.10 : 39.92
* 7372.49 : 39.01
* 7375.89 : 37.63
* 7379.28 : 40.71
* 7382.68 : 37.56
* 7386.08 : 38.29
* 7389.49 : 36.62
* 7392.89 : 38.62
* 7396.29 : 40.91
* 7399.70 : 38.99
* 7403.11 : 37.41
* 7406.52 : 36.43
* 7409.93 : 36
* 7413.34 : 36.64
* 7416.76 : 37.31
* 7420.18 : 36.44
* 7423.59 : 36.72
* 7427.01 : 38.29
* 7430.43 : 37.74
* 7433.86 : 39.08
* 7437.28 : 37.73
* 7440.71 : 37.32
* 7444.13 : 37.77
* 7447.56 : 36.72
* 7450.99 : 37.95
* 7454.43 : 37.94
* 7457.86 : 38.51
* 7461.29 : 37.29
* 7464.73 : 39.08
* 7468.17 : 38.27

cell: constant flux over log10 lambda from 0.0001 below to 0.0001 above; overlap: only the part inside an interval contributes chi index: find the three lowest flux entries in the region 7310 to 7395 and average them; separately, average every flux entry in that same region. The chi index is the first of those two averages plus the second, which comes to 72.9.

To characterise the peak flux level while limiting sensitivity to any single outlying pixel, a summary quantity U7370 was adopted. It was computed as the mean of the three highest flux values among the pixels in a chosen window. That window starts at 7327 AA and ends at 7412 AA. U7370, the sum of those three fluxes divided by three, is 40.5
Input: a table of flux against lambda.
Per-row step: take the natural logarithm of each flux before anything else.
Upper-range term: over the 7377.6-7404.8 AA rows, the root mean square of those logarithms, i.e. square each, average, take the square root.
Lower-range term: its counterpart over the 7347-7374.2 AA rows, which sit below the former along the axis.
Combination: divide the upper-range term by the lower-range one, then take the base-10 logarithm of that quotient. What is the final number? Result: 0.0044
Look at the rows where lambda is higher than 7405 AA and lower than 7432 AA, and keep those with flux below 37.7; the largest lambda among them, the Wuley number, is 7423.59 AA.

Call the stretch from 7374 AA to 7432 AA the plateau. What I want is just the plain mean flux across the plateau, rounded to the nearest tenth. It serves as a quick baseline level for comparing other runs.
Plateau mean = 37.8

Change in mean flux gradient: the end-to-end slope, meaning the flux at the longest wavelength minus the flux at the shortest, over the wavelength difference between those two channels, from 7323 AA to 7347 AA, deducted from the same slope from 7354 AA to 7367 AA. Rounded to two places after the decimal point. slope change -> 0.08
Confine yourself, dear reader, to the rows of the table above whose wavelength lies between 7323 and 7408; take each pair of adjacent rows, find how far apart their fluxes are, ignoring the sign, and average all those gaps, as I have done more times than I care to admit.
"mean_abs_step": 1.4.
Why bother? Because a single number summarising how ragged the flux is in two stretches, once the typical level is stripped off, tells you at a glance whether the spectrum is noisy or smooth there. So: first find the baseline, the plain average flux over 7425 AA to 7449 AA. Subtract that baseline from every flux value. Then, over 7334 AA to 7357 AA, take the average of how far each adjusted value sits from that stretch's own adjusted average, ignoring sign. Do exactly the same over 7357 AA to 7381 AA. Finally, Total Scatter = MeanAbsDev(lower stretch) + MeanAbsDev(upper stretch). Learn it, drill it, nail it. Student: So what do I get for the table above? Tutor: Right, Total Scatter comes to 2.1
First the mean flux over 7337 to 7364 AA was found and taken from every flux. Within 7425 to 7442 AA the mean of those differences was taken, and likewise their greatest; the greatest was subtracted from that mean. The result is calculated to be -1.05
